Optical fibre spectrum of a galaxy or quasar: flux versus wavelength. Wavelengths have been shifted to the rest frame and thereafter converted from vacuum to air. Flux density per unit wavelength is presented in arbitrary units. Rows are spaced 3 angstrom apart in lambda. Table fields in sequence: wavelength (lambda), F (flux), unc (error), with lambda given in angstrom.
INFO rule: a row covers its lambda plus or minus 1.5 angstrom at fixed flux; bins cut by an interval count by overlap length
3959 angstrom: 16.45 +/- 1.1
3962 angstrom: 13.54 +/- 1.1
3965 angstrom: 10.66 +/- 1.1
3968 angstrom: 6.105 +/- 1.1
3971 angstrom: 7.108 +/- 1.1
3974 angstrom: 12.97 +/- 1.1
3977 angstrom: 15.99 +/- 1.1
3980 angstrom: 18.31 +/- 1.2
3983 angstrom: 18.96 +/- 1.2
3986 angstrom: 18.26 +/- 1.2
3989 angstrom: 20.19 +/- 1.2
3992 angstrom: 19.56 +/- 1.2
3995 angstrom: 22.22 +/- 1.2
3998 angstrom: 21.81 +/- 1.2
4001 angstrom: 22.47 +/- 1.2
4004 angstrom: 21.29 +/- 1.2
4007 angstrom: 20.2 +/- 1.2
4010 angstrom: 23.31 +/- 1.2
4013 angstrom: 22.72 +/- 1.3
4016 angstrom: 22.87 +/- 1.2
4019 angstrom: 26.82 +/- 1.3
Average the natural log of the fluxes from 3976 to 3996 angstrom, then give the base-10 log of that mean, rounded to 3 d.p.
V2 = 0.469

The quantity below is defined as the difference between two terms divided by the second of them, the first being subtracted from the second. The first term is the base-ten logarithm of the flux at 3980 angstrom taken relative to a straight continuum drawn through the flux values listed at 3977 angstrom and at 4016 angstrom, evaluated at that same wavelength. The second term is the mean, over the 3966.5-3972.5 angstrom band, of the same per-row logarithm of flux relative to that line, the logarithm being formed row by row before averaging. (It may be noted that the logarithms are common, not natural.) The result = 1.1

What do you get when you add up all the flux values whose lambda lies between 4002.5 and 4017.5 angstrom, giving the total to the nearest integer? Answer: 110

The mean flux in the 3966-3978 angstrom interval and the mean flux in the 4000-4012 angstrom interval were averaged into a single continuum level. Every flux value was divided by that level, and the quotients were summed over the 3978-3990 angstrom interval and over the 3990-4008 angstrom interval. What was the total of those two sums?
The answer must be 13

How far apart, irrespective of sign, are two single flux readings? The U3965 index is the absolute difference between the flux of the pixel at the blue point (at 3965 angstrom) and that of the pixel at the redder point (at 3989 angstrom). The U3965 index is 9.5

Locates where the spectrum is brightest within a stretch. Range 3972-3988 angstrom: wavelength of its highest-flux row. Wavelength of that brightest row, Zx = 3983 angstrom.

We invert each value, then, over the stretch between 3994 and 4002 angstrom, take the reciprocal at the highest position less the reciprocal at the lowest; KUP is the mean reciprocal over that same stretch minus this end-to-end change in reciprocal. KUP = 0.046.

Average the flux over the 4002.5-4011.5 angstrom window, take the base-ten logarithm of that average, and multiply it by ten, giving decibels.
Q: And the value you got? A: 13.3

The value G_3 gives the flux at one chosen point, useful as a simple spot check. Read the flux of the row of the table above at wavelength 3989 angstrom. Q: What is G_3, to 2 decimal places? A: 20.19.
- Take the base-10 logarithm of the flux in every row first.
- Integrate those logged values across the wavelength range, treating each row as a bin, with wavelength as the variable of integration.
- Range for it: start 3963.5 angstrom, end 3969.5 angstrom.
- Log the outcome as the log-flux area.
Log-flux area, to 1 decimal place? 5.4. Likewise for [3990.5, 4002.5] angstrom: 16.0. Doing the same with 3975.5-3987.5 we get 15.0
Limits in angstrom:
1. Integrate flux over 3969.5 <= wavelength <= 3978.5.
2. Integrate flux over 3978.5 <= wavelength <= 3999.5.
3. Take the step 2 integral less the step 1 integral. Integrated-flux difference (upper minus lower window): 310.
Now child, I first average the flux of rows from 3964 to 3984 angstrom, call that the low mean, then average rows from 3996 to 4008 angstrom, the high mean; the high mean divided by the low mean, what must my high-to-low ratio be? 1.7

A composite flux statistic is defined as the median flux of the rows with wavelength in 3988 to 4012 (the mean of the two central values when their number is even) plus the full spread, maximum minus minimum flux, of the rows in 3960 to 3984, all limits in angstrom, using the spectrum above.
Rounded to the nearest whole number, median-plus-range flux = 34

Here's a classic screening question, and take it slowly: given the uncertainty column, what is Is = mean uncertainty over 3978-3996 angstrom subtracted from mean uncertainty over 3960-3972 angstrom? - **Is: -0.10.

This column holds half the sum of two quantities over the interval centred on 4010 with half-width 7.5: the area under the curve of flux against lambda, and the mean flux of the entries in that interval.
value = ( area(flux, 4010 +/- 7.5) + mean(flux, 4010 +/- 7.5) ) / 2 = 177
